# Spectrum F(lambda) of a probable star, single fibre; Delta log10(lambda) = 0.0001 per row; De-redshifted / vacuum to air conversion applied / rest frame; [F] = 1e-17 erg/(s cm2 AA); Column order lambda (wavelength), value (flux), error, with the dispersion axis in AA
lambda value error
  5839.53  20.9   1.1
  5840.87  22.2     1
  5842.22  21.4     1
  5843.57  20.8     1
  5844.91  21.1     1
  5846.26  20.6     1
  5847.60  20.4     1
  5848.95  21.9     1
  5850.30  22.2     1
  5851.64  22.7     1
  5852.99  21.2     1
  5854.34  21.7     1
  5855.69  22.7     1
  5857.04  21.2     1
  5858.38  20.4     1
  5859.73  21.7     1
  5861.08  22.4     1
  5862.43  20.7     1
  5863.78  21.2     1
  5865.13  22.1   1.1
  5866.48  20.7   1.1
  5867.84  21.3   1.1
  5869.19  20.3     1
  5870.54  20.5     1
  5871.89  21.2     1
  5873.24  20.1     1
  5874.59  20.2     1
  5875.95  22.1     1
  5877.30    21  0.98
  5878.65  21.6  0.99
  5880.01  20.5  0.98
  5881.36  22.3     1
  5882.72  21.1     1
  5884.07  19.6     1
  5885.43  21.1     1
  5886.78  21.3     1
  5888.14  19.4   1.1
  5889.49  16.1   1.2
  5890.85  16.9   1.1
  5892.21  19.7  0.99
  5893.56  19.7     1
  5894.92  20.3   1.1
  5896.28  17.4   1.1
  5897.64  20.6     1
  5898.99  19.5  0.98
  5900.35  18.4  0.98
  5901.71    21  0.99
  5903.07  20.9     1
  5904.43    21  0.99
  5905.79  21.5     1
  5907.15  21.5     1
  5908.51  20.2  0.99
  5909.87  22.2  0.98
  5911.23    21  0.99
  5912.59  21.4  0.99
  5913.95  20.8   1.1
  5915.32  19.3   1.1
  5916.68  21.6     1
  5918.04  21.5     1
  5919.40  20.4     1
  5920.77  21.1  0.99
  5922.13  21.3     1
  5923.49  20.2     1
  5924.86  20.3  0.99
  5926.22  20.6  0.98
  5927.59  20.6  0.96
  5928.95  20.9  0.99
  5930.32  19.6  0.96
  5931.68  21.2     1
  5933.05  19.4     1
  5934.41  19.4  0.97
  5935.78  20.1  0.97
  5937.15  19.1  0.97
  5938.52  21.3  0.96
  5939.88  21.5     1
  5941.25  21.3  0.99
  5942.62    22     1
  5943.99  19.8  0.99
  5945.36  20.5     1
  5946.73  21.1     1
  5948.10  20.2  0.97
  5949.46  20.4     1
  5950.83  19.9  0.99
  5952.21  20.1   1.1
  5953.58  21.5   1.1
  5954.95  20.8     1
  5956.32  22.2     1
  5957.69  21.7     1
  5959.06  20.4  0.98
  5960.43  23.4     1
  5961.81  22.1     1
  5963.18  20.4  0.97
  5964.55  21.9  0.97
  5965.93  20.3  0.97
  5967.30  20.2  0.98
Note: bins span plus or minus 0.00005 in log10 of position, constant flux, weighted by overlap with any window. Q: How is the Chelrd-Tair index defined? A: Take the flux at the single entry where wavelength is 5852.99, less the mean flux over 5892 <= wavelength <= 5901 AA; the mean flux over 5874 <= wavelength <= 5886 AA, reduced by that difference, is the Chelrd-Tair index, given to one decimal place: 19.2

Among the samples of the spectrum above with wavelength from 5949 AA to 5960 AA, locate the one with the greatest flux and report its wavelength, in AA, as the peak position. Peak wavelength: 5956.32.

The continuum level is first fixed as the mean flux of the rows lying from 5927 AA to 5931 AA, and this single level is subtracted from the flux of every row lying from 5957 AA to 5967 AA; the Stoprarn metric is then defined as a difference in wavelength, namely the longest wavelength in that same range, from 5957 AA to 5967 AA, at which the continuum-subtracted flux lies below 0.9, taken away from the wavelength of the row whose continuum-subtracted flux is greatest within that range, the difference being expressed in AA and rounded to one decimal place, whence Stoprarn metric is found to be -5.5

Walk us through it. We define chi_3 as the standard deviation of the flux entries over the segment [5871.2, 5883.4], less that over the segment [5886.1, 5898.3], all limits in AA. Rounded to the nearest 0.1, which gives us -1.0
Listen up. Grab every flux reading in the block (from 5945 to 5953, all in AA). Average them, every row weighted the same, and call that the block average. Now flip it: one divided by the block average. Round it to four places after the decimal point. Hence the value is 0.0491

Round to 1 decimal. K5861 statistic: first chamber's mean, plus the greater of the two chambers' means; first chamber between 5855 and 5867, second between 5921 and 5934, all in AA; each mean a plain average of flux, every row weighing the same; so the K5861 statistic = 42.9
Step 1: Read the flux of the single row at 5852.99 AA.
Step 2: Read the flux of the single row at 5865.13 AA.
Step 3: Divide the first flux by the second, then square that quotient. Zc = 0.92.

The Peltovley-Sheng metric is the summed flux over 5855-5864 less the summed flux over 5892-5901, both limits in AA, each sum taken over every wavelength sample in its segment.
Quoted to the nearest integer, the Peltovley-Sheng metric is 15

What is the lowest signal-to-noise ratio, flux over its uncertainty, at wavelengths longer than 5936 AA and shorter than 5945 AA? 19.7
